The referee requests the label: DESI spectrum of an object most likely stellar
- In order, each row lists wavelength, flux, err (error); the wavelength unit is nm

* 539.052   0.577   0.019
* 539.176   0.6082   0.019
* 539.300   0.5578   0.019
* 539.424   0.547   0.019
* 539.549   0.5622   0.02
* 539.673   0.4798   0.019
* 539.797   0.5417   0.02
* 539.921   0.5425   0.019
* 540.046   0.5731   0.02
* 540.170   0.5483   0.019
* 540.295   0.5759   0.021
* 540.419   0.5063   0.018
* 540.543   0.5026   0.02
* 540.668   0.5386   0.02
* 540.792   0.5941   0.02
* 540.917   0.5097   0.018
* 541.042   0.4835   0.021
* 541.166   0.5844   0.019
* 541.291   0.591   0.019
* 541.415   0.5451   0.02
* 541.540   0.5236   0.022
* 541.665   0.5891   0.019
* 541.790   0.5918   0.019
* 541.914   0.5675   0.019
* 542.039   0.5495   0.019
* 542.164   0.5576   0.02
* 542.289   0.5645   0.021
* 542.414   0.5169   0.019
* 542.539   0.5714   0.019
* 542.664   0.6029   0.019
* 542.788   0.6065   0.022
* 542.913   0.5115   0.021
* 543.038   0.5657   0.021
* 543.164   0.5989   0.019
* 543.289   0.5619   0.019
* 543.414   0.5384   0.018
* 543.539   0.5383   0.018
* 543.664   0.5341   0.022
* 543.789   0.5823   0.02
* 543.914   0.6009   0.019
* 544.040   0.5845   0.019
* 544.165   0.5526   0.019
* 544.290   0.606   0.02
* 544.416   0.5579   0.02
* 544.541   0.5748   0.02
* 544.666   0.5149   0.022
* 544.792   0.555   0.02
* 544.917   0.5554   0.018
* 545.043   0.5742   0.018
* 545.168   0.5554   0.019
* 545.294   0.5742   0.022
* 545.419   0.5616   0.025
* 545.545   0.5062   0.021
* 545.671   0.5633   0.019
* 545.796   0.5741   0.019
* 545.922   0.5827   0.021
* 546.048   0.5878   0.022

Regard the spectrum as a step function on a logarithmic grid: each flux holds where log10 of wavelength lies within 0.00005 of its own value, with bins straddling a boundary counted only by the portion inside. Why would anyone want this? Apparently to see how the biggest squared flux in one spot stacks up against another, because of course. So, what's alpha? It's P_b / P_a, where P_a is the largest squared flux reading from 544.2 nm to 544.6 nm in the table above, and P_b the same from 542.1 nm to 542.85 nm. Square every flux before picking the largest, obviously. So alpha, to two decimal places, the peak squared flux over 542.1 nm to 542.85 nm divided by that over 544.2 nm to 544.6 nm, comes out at 1.00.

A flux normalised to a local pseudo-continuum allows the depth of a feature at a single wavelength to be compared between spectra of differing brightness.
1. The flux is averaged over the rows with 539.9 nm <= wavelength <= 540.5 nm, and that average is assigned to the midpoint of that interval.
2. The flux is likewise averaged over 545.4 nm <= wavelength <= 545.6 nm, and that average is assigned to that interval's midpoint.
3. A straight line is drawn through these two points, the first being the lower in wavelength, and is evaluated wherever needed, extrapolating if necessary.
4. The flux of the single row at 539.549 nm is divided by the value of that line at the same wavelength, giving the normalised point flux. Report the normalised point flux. 1.02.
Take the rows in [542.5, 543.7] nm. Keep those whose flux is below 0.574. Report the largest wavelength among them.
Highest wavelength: 543.664 nm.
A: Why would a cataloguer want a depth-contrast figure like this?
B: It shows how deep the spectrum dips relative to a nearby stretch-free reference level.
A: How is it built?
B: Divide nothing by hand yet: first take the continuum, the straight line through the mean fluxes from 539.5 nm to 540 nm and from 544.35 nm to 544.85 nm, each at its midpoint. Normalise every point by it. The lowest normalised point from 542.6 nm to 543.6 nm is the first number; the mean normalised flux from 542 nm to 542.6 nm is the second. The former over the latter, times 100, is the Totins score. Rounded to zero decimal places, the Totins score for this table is 92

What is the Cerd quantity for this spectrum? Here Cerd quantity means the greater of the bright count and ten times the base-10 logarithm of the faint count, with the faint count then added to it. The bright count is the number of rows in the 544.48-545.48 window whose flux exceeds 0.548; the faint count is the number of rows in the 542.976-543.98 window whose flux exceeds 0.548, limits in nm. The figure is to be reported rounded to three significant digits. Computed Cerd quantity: 12.0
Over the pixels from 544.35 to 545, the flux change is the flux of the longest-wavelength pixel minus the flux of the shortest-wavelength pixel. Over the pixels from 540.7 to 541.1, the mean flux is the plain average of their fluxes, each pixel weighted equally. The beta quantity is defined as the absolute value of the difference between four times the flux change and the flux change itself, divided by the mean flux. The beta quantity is 0.01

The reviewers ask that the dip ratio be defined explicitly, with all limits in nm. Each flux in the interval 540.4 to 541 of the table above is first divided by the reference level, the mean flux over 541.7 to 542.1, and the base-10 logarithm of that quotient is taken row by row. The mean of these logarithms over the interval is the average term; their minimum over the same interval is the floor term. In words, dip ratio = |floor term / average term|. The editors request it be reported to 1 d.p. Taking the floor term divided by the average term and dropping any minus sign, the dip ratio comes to 1.7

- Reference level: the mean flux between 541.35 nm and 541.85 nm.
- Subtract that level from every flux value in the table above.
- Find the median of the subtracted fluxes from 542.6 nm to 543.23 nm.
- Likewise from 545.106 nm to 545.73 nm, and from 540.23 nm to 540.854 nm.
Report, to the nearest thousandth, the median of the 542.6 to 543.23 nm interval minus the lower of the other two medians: 0.060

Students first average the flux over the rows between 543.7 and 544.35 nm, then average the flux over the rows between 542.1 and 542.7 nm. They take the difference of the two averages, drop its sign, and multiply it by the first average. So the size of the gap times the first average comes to 0.013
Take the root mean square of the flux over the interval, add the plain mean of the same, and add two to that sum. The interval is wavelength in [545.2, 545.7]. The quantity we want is 3.10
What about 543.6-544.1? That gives 3.15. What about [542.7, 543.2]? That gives 3.14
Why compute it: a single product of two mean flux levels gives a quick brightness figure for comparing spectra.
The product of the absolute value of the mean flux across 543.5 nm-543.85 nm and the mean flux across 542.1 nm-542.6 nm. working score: 0.305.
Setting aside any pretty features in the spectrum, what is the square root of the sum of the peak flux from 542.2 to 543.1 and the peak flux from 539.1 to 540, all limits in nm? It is 1.10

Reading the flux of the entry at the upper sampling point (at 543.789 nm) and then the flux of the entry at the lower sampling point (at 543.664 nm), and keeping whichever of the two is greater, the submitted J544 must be 0.582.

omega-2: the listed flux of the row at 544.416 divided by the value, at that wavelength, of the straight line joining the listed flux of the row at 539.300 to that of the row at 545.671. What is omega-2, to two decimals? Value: 0.99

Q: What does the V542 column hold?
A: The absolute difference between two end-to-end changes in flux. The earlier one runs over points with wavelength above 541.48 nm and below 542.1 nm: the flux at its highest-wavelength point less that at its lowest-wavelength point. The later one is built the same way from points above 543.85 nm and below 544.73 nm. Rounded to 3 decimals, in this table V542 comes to 0.112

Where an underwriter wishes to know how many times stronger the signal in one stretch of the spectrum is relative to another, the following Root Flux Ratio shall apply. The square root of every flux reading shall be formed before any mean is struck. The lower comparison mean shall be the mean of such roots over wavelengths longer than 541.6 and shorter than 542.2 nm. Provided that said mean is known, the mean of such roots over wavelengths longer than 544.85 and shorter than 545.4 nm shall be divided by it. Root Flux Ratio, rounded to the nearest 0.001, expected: 0.995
